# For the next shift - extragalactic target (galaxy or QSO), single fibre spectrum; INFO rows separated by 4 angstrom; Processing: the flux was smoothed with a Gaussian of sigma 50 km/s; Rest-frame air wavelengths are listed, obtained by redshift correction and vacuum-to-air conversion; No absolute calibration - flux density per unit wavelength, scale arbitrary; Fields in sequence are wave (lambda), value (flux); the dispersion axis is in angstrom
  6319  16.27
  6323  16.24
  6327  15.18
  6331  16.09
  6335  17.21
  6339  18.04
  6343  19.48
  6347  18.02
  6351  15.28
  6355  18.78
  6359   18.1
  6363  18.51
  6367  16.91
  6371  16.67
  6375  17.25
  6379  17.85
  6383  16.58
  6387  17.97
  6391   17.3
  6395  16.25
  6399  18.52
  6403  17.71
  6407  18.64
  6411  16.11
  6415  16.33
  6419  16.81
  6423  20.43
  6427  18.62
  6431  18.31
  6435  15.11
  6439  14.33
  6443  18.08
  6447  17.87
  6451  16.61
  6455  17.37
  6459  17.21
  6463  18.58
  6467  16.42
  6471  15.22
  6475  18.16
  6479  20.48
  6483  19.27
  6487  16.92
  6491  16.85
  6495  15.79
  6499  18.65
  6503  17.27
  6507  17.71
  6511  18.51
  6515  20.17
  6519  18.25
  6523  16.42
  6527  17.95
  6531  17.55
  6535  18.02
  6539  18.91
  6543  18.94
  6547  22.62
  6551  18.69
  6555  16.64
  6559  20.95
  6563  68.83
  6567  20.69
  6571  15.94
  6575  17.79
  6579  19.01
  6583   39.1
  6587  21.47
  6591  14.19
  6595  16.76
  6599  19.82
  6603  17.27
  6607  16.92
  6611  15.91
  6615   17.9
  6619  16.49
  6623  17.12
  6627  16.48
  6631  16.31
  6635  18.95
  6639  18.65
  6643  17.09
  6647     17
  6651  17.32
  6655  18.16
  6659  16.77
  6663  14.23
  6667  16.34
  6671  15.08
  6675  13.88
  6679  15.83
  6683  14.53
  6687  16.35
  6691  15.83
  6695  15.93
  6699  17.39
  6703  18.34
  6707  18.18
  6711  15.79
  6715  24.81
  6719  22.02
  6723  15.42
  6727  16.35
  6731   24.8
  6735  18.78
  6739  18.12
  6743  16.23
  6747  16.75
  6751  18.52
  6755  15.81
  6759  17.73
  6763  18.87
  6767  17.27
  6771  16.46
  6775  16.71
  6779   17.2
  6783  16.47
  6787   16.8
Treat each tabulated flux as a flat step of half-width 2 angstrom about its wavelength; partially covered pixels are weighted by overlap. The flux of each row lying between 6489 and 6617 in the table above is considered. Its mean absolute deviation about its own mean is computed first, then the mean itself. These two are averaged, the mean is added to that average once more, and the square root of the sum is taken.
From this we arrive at 5.7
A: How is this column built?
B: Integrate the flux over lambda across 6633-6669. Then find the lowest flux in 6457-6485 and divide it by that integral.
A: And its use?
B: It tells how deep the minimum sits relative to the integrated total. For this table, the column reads 0.025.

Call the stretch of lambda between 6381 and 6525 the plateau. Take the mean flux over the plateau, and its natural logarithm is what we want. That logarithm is 2.86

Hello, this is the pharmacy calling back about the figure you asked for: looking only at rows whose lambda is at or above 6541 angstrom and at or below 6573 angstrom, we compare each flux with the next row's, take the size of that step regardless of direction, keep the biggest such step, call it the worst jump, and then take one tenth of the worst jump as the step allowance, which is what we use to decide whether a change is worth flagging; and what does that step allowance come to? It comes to 4.8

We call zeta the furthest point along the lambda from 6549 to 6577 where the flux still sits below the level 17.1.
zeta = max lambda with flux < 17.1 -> 6571 angstrom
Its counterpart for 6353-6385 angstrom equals 6383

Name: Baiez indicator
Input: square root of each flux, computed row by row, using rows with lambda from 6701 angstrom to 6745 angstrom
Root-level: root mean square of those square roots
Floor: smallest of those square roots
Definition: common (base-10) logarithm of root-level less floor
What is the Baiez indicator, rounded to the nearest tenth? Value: -0.4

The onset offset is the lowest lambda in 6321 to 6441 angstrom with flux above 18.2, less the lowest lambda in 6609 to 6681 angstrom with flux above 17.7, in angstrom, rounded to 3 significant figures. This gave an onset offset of -272 angstrom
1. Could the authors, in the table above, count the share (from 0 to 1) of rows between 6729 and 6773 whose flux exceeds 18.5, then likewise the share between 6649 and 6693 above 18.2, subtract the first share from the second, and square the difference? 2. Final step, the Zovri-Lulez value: 0.132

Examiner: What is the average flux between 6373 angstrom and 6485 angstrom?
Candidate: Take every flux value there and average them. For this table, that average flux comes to 17.5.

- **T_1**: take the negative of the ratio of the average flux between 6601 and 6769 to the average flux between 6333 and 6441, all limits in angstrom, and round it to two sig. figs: -0.99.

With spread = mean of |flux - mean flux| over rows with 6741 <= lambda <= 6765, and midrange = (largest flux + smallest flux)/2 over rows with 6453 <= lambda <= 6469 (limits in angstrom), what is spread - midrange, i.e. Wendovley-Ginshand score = -16.4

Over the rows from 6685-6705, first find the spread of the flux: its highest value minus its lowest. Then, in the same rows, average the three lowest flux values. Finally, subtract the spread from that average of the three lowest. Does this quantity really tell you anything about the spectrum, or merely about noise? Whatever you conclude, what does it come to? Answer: 13.5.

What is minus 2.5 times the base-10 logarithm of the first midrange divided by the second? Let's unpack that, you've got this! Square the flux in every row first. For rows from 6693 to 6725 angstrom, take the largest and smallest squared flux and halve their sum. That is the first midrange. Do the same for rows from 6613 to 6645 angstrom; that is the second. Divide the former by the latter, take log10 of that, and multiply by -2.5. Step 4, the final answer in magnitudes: -0.34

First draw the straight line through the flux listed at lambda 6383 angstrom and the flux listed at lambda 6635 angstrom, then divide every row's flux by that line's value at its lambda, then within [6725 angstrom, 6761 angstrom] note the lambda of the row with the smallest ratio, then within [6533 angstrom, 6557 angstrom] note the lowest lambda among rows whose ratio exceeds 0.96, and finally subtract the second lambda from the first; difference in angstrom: 220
